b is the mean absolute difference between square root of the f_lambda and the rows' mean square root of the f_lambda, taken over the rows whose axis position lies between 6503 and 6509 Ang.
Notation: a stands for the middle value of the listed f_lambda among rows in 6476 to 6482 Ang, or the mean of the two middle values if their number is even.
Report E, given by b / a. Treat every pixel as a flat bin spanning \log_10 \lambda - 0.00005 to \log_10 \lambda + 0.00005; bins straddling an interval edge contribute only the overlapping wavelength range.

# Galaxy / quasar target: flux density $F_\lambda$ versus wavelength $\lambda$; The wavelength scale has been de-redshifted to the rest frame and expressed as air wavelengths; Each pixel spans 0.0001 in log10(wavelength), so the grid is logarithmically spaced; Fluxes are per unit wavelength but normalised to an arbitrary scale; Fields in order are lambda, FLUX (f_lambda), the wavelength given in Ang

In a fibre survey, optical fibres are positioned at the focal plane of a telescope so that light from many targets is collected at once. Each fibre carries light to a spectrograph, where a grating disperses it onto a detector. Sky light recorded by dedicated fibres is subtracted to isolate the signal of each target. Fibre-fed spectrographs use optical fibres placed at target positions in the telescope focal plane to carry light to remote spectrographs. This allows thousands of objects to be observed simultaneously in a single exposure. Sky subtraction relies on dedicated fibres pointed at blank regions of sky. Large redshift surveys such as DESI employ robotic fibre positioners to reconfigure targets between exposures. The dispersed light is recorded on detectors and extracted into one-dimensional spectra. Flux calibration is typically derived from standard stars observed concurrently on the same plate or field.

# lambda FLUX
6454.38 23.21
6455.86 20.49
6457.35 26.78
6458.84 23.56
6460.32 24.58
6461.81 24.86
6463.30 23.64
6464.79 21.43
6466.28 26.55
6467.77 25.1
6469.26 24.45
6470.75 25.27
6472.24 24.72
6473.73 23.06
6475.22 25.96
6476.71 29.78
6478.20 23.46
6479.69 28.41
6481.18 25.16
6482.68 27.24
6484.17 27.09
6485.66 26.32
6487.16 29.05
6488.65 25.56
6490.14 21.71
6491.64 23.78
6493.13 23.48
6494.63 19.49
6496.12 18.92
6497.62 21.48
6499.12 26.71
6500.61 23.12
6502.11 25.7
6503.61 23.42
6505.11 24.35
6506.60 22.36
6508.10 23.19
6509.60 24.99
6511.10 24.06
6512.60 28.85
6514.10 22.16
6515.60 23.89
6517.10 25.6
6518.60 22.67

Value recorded 0.002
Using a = 27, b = 0.06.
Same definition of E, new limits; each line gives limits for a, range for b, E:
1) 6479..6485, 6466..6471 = 0.002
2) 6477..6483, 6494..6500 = 0.010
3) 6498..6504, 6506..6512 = 0.004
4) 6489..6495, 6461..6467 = 0.007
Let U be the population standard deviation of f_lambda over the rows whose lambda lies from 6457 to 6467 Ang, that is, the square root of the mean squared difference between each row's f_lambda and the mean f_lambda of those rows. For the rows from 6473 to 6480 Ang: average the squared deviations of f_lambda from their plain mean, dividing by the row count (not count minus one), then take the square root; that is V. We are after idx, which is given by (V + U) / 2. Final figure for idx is 2.2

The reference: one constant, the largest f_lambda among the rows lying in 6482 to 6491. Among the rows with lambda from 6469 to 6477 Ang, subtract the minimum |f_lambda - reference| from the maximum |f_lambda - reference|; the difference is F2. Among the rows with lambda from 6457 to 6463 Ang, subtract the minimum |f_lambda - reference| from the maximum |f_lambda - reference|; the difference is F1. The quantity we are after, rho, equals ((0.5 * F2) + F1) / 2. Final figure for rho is 2.9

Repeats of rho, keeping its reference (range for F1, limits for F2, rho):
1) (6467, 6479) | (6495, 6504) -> 4.6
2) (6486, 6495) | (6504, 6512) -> 5.4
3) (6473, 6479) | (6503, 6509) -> 3.1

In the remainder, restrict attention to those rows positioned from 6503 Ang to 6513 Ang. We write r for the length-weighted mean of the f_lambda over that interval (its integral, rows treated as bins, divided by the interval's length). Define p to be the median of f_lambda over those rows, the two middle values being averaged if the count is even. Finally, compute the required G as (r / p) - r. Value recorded -23.3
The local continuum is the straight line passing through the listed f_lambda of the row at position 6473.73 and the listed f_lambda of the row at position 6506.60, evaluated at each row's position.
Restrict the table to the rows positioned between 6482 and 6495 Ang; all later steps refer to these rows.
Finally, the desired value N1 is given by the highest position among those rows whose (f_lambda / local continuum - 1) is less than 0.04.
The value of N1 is 6494.63 Ang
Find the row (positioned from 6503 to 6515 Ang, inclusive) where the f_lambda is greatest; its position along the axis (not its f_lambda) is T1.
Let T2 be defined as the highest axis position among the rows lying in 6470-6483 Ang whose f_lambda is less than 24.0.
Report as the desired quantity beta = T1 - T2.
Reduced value 34.4 Ang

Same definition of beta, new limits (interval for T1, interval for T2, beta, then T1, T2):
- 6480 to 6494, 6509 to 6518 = -28.4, 6487.16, 6515.60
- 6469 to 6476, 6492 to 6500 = -22.4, 6475.22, 6497.62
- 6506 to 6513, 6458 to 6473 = 47.8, 6512.60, 6464.79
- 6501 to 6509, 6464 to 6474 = 28.4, 6502.11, 6473.73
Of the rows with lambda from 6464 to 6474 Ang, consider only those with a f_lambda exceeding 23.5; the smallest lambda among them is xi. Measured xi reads 6466.28 Ang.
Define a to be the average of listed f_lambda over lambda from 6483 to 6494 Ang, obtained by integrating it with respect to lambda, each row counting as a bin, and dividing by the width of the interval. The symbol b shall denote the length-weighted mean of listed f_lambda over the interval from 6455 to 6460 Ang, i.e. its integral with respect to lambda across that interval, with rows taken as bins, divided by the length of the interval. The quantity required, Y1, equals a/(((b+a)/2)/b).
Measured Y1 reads 24.5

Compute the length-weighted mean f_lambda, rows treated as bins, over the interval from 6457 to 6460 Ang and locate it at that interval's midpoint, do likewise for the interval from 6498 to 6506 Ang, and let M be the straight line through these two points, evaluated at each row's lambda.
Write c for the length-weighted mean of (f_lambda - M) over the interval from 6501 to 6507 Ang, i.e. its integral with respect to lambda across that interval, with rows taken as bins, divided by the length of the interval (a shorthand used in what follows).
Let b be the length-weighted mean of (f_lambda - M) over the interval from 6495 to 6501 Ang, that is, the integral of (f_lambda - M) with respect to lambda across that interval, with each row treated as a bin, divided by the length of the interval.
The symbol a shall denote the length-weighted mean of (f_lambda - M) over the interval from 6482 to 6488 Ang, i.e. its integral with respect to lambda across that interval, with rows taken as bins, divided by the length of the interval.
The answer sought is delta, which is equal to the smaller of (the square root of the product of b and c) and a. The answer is 1.0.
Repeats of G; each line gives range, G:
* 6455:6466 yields -22.7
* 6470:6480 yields -24.7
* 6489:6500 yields -21.3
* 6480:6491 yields -25.1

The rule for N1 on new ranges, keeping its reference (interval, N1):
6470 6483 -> 6478.20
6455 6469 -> 6464.79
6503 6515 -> 6514.10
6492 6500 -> 6497.62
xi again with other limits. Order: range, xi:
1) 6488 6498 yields 6488.65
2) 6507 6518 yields 6509.60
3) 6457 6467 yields 6457.35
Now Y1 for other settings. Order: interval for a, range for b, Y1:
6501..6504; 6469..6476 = 24.6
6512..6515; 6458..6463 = 24.8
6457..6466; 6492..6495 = 23.0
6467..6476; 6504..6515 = 24.5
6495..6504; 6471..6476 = 23.8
